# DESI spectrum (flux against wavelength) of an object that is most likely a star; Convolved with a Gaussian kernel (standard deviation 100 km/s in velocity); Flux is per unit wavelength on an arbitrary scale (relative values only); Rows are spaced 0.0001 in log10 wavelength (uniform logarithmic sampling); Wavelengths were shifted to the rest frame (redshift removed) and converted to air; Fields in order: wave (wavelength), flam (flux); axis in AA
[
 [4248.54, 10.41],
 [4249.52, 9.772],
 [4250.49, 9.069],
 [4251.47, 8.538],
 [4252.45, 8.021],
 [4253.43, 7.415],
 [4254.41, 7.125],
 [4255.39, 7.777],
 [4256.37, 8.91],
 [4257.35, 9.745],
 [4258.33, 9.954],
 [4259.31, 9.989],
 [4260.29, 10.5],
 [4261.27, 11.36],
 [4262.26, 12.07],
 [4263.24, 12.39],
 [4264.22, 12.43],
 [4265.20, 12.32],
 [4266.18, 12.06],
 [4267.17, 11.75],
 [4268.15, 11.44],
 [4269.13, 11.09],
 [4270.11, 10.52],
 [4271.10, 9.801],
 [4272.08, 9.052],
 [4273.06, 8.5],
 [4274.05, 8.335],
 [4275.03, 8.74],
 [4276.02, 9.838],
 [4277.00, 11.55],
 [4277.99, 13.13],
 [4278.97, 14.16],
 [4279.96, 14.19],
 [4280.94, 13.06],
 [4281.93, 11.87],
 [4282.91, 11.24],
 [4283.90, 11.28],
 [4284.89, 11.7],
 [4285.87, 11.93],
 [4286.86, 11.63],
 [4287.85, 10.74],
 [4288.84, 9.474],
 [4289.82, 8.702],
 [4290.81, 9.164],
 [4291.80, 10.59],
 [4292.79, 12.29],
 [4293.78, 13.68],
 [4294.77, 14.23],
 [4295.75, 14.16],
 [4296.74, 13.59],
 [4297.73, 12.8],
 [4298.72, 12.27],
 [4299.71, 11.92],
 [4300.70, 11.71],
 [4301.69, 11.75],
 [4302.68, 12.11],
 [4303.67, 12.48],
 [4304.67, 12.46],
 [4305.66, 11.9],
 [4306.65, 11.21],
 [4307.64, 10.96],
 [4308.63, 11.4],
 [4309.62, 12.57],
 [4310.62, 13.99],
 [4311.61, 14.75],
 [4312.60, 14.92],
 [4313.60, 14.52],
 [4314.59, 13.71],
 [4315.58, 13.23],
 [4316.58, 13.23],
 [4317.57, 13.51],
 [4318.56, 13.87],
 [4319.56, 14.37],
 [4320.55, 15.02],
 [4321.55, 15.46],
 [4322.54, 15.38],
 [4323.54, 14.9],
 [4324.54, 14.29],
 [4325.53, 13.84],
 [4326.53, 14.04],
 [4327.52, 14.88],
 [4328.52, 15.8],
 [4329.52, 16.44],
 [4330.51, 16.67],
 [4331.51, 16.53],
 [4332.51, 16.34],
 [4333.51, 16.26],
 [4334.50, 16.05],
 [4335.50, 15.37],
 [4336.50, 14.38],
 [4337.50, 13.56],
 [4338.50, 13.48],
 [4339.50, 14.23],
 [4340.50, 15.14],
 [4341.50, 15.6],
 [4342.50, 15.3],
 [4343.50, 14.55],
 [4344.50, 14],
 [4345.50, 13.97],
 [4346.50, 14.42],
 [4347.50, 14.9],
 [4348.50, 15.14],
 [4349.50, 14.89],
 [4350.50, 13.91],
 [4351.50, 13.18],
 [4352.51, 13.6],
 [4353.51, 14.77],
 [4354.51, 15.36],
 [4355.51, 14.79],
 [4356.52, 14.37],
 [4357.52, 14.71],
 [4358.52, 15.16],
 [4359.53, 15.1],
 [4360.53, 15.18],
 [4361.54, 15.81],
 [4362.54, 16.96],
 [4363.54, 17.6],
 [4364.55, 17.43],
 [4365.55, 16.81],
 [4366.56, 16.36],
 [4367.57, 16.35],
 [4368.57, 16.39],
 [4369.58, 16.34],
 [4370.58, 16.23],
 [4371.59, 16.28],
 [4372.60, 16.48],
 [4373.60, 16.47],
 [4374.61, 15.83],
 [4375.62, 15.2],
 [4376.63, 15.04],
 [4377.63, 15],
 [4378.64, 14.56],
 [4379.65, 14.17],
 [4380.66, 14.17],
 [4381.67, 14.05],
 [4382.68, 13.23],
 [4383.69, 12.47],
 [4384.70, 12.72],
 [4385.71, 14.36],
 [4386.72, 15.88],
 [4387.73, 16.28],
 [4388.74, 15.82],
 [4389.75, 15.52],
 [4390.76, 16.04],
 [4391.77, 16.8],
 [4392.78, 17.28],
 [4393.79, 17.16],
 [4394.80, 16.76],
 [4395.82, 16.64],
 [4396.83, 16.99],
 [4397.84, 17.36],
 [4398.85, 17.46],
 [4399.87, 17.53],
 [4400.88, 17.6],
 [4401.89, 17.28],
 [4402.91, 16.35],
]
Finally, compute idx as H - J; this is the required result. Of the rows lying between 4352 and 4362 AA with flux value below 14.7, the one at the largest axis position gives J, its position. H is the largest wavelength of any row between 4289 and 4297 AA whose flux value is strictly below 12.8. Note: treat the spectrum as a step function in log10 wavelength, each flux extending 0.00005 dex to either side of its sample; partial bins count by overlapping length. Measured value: -63.7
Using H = 4292.79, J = 4356.52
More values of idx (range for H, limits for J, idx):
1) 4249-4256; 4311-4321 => -64.2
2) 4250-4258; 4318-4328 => -69.2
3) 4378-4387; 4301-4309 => 76.1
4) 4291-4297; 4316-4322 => -26.8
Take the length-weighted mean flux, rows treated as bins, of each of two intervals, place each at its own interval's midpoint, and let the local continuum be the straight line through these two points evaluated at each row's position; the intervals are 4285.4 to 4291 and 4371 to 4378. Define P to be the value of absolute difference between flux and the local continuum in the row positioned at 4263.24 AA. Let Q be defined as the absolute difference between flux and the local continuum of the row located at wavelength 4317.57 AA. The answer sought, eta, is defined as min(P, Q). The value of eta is 1.33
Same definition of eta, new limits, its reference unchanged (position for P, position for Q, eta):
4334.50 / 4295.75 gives 2.80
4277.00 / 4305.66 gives 0.48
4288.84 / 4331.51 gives 0.89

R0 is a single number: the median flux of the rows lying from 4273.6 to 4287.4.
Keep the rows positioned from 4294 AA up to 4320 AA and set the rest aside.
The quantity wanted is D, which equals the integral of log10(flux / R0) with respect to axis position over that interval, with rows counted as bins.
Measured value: 1.2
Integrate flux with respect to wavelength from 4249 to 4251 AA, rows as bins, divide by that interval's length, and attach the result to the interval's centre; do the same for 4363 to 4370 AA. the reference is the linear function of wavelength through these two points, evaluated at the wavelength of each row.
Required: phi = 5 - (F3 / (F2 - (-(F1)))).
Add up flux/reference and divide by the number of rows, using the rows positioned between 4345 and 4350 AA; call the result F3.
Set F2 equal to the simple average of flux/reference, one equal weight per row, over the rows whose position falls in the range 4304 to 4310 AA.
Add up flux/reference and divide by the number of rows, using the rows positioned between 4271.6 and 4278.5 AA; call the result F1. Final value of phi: 4.48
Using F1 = 0.89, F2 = 0.90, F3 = 0.94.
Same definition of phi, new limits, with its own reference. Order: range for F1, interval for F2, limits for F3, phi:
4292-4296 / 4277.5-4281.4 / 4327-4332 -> 4.52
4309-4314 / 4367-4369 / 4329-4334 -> 4.44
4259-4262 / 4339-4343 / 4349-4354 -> 4.56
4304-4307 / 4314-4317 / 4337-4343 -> 4.49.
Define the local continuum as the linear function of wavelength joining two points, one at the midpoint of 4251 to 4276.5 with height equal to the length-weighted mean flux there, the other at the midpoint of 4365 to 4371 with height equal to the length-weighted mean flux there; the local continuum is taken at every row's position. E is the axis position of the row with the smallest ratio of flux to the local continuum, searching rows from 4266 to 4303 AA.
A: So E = 4289.82 AA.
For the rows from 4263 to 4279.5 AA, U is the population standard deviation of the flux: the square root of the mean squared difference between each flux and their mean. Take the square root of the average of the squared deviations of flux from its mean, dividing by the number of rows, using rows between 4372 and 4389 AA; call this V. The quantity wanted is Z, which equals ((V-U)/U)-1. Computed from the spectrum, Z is -1.3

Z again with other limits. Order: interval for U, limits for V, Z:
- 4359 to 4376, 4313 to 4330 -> -0.7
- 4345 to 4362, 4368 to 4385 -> 0.0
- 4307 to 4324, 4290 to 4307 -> -1.0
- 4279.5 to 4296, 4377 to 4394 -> -1.1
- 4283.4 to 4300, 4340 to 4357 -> -1.6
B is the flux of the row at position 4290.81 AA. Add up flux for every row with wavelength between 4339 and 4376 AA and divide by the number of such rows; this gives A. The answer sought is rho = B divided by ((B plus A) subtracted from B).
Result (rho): -0.6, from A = 15.4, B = 9.164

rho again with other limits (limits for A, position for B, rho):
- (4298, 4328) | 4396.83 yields -1.3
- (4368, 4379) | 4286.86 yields -0.7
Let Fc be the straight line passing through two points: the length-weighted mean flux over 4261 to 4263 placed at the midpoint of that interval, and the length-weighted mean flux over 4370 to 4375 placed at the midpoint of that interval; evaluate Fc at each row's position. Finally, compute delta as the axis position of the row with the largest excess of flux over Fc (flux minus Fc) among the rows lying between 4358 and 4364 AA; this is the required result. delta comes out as 4363.54 AA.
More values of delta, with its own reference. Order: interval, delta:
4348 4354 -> 4348.50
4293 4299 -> 4294.77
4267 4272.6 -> 4267.17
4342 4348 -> 4342.50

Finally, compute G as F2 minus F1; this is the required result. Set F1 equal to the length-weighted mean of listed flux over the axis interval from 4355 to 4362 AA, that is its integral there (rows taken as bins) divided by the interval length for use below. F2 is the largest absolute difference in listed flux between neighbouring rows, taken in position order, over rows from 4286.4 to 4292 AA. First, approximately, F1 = 15.0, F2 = 1.43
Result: -13.6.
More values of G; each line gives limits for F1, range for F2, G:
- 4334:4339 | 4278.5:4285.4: -13.4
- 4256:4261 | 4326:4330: -9.0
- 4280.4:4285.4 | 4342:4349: -11.1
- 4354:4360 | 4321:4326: -14.3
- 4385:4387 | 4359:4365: -13.6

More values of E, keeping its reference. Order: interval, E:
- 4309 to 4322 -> 4309.62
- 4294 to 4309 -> 4307.64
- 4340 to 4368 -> 4351.50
